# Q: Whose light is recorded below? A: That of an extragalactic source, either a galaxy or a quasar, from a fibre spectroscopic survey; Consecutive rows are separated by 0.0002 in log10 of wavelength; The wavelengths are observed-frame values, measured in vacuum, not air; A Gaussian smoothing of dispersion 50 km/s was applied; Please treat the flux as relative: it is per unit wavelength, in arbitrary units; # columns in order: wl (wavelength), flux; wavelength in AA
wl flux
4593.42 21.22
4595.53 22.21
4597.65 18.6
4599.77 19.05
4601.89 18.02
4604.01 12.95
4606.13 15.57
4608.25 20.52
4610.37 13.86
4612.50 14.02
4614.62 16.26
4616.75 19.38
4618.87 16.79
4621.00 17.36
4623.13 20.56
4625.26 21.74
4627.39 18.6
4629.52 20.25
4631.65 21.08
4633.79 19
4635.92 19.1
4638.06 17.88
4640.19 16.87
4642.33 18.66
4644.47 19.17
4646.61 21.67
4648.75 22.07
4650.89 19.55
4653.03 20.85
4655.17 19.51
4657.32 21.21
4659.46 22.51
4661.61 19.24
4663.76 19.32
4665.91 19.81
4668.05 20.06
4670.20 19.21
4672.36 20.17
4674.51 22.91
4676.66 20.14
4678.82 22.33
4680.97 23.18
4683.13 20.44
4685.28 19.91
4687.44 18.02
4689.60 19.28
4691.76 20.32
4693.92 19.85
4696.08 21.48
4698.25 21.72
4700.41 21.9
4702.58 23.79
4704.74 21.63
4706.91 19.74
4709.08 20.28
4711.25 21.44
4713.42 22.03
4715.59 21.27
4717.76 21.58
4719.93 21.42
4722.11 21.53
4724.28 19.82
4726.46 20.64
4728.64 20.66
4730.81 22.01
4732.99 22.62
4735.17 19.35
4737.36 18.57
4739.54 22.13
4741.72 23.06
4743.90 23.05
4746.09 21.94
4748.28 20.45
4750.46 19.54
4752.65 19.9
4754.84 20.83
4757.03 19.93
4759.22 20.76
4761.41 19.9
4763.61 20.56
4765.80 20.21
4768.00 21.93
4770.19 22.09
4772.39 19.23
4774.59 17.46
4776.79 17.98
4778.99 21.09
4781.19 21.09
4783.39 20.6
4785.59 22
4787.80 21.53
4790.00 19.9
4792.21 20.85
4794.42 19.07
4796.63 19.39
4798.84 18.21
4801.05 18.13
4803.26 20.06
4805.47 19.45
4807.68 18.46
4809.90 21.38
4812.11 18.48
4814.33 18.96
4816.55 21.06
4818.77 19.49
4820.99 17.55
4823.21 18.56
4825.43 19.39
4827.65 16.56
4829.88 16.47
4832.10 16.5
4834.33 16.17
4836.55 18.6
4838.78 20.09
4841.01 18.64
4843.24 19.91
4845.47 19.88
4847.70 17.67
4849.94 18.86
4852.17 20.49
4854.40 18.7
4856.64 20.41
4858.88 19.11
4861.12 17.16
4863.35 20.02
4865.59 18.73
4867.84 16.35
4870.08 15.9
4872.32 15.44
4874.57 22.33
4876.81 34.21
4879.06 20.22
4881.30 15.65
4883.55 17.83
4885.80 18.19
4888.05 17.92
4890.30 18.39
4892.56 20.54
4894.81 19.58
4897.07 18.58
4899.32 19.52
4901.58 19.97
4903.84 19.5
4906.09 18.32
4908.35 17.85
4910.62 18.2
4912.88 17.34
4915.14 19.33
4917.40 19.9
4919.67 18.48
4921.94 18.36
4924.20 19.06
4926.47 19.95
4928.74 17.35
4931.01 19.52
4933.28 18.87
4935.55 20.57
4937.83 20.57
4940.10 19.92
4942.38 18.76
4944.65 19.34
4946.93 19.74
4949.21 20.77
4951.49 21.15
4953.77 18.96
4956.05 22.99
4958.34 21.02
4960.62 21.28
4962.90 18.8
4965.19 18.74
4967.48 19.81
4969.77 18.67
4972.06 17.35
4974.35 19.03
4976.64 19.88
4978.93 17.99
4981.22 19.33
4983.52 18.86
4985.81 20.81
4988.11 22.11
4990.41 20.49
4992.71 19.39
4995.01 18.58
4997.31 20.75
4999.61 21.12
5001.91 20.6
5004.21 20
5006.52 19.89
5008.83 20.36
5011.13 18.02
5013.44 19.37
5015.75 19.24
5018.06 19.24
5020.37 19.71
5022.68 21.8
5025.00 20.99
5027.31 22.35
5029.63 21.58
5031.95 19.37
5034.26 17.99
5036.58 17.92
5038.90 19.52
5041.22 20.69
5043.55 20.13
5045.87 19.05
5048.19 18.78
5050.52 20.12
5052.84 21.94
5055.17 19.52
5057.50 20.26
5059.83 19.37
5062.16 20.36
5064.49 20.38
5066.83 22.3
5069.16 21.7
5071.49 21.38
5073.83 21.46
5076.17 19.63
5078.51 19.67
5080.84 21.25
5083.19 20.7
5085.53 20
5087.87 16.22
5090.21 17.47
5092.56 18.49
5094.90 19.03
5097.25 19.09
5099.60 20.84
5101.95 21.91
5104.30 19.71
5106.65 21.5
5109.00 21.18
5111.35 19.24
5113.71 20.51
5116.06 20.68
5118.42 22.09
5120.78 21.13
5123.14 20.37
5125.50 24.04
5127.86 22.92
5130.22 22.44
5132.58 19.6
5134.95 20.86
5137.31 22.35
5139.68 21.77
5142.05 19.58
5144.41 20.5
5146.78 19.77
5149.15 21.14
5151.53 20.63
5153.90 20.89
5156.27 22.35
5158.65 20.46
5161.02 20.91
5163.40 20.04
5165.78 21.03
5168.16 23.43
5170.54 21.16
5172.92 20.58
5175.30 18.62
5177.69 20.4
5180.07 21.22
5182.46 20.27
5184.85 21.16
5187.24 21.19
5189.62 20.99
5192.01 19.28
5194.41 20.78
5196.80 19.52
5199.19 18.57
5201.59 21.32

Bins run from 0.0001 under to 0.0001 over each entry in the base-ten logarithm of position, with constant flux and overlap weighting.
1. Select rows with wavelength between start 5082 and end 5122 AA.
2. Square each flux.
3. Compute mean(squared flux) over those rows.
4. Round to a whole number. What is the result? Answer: 402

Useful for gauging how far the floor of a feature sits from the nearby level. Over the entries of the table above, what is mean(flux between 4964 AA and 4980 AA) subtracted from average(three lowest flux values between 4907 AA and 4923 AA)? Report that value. -1.0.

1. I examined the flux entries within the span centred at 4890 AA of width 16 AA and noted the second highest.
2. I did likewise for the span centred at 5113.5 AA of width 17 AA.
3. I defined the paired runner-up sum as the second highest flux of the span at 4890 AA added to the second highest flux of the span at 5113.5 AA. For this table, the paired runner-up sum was 41.1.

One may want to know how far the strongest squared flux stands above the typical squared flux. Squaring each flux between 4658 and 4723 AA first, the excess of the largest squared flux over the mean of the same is 128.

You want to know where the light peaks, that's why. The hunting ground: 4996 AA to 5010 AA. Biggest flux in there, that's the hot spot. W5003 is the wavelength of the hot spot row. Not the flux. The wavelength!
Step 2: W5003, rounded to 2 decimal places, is 4999.61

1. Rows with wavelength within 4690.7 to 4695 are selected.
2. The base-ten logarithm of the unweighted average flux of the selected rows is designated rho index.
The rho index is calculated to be 1.30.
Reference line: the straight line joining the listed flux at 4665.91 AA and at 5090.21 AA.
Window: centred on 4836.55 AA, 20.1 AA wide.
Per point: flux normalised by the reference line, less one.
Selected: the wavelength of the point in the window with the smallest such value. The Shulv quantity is 4834.33 AA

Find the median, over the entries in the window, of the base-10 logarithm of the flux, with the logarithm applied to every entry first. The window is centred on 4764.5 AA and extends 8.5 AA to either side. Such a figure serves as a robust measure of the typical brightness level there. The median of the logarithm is 1.31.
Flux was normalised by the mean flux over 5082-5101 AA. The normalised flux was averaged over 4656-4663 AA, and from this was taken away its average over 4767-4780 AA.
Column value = 0.05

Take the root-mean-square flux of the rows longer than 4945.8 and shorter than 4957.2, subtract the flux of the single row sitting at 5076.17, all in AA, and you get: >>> 1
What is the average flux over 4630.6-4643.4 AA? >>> 18.8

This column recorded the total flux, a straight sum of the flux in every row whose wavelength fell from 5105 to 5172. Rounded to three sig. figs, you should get 593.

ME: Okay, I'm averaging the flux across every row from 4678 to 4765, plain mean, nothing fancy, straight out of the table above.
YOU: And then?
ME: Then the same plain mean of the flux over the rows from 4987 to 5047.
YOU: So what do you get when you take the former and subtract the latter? 0.96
